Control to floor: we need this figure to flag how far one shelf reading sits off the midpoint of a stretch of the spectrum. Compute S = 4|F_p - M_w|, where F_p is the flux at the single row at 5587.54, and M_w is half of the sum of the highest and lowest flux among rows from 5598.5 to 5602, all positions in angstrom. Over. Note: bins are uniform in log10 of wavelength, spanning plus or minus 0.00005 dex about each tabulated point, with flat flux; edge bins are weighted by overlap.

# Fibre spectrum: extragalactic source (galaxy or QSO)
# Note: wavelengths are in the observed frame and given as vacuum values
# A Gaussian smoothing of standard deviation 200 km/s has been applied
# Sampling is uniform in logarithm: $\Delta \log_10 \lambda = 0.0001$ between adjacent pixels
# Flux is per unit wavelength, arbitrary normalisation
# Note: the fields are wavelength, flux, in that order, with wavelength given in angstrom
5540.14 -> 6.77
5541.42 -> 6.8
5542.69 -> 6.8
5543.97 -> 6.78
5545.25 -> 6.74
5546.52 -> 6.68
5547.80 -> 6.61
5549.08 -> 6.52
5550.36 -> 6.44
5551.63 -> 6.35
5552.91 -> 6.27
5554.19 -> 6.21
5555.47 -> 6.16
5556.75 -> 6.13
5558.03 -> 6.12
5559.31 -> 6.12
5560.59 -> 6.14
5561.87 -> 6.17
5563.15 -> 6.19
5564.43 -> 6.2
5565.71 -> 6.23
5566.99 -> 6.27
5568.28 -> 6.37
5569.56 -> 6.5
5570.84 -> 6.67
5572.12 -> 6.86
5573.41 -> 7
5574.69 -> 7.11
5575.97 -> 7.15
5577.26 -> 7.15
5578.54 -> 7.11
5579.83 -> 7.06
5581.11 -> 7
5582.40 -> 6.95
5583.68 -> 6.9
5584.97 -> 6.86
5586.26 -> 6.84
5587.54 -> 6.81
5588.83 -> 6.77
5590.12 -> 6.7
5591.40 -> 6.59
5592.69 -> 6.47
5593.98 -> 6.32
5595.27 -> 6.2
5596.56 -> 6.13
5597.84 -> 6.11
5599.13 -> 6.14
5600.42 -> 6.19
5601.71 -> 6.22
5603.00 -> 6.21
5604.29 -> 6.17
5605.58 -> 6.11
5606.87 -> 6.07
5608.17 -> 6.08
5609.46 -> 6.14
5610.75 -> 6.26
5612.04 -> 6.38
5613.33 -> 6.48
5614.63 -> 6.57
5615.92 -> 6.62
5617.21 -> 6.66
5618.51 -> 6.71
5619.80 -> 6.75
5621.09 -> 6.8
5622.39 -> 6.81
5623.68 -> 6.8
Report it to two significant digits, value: 2.5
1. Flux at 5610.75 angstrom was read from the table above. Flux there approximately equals 6.26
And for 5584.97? 6.86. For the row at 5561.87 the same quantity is 6.17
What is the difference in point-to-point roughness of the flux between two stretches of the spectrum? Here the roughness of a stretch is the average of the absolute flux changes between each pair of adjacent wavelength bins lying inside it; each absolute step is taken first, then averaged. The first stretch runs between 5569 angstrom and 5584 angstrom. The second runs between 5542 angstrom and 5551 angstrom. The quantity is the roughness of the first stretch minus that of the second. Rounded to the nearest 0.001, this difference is 0.022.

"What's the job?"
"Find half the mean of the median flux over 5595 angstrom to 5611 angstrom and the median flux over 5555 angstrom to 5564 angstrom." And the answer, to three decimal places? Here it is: 3.070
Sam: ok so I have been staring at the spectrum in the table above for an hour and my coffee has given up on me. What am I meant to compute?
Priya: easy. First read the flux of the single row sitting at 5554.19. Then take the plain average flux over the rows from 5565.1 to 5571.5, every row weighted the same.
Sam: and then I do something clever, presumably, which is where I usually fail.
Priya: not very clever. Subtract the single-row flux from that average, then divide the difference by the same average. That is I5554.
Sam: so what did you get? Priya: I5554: 0.031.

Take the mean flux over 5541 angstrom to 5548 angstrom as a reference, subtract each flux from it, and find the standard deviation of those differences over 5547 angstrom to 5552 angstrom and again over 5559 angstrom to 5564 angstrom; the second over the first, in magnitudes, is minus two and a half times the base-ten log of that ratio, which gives 1.38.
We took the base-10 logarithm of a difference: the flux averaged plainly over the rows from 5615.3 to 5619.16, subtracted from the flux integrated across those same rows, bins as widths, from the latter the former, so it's 1.28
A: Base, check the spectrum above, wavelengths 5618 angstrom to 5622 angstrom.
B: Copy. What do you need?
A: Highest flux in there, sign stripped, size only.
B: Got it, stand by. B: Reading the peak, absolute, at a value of 6.8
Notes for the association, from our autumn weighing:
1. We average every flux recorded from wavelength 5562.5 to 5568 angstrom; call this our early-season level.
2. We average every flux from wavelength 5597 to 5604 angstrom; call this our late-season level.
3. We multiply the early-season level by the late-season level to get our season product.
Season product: 38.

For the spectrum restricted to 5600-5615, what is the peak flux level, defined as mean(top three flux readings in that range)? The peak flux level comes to 6.5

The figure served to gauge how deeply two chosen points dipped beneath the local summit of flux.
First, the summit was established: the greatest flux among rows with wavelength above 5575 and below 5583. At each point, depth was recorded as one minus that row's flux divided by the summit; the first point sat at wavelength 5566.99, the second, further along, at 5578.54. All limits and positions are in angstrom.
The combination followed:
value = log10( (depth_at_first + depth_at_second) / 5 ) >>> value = -1.59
